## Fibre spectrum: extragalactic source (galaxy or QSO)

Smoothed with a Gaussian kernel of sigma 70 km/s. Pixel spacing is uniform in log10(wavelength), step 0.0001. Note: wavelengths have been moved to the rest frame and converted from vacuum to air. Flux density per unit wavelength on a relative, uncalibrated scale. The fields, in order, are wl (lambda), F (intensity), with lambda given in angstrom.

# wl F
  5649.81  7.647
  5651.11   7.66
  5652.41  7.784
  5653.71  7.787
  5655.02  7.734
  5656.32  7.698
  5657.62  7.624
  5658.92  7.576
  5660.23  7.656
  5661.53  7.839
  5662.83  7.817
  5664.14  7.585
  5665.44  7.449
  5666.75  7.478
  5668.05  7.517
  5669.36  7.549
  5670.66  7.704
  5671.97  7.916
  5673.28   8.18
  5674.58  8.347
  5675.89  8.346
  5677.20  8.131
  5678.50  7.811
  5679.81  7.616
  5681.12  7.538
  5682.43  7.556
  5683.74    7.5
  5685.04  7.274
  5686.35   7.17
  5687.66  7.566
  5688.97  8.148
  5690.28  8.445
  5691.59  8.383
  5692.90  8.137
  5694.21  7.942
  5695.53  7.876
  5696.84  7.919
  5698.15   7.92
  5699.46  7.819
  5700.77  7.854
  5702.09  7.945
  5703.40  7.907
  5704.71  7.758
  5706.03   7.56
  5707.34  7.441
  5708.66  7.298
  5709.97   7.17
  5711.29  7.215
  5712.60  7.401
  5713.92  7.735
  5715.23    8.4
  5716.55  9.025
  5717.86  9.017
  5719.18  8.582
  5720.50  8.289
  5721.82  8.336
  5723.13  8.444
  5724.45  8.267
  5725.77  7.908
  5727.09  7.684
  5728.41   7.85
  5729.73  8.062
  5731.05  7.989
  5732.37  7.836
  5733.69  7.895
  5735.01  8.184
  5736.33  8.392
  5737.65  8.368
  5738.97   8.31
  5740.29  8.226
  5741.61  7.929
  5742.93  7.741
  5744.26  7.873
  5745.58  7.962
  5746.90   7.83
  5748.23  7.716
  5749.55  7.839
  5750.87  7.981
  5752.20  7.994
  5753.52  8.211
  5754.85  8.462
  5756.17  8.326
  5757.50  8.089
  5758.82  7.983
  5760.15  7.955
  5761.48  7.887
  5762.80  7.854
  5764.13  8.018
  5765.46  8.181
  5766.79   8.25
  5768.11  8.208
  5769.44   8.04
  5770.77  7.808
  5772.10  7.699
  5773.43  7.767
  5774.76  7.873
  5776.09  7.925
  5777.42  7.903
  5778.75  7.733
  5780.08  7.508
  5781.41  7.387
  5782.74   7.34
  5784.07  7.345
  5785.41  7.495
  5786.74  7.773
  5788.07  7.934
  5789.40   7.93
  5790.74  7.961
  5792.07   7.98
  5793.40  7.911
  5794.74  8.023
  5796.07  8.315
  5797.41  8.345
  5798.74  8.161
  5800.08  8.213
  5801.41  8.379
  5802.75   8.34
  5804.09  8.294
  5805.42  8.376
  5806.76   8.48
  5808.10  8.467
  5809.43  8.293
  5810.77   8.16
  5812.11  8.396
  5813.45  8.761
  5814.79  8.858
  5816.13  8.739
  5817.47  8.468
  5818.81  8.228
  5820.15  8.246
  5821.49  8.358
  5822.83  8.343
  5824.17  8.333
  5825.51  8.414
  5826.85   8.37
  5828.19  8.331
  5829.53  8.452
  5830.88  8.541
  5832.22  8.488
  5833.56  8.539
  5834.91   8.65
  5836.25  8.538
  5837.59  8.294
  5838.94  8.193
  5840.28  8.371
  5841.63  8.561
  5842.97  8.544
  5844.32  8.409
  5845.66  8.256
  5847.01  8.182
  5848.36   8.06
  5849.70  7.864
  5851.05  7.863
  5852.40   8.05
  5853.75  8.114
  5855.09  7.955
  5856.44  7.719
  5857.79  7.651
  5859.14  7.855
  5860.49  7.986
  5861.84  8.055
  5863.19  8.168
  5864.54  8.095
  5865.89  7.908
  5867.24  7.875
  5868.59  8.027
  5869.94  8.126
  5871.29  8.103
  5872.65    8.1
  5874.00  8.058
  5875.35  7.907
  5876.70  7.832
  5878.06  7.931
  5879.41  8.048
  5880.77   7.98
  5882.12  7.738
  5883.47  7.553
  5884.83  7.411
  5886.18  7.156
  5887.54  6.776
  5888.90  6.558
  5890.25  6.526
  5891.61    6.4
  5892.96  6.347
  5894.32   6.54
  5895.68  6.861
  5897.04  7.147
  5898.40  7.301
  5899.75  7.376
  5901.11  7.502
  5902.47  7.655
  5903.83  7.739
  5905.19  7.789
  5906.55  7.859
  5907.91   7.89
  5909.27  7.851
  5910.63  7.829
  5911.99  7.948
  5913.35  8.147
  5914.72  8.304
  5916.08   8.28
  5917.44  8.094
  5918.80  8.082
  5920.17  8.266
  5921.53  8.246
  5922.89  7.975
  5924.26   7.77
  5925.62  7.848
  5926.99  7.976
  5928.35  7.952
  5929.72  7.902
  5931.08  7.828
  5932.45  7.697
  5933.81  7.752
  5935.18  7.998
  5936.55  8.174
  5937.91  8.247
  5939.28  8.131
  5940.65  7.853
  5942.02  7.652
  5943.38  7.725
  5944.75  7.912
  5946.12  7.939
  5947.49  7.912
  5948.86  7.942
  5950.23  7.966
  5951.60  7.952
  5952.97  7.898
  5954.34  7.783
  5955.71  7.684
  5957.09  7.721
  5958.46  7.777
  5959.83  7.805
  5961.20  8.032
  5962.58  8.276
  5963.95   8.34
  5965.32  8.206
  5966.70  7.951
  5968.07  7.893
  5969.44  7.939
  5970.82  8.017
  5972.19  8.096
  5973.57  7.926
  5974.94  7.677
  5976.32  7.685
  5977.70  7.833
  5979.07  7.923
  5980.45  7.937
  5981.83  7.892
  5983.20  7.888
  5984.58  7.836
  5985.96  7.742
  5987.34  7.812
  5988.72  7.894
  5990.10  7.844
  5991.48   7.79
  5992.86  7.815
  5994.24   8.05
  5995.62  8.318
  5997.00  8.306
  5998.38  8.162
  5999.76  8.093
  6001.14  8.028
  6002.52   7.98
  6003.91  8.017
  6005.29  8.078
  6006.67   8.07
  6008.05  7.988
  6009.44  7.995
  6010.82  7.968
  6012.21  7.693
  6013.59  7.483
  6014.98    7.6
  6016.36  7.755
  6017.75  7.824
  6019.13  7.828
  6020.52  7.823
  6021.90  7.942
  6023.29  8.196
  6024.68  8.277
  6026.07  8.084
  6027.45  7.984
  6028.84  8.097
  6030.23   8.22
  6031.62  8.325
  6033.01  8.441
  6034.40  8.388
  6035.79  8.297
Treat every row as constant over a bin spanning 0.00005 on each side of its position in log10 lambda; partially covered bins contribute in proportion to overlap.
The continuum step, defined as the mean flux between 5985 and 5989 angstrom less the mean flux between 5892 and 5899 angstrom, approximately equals 1.0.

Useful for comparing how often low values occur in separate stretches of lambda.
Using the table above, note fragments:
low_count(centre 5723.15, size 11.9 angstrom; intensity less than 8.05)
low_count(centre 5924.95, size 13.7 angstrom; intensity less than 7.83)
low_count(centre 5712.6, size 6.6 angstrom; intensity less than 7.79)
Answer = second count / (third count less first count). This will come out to 2.0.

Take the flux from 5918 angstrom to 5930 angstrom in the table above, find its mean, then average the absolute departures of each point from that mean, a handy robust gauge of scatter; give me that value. 0.13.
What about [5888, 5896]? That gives 0.11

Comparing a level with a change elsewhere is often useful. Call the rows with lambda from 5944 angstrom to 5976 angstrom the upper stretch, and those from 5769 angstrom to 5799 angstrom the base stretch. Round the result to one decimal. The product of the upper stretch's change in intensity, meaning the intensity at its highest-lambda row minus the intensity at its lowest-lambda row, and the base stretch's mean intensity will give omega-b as -1.8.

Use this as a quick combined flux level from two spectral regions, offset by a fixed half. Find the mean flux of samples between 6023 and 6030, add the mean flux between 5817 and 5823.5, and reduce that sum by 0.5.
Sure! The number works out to 16.0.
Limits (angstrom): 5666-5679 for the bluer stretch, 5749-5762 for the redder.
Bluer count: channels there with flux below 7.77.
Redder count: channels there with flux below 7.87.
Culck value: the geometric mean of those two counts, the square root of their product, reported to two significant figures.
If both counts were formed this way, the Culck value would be 2.0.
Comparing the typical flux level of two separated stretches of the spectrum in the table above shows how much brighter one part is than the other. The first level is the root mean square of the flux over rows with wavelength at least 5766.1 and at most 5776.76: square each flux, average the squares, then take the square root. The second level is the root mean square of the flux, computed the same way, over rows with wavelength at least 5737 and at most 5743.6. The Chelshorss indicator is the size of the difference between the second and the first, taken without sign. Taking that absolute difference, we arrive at 0.17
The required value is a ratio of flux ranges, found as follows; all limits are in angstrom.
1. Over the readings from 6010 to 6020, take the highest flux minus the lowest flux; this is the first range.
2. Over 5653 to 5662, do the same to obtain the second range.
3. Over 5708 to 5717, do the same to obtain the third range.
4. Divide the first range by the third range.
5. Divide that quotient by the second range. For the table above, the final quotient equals 1.0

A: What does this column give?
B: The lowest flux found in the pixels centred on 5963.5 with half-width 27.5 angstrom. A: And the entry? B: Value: 7.652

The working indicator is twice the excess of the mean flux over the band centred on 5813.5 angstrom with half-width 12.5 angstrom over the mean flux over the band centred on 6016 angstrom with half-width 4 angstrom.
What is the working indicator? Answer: 1.4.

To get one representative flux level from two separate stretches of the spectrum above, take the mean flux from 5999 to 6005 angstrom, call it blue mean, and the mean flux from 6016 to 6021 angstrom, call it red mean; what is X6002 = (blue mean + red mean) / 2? 7.92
